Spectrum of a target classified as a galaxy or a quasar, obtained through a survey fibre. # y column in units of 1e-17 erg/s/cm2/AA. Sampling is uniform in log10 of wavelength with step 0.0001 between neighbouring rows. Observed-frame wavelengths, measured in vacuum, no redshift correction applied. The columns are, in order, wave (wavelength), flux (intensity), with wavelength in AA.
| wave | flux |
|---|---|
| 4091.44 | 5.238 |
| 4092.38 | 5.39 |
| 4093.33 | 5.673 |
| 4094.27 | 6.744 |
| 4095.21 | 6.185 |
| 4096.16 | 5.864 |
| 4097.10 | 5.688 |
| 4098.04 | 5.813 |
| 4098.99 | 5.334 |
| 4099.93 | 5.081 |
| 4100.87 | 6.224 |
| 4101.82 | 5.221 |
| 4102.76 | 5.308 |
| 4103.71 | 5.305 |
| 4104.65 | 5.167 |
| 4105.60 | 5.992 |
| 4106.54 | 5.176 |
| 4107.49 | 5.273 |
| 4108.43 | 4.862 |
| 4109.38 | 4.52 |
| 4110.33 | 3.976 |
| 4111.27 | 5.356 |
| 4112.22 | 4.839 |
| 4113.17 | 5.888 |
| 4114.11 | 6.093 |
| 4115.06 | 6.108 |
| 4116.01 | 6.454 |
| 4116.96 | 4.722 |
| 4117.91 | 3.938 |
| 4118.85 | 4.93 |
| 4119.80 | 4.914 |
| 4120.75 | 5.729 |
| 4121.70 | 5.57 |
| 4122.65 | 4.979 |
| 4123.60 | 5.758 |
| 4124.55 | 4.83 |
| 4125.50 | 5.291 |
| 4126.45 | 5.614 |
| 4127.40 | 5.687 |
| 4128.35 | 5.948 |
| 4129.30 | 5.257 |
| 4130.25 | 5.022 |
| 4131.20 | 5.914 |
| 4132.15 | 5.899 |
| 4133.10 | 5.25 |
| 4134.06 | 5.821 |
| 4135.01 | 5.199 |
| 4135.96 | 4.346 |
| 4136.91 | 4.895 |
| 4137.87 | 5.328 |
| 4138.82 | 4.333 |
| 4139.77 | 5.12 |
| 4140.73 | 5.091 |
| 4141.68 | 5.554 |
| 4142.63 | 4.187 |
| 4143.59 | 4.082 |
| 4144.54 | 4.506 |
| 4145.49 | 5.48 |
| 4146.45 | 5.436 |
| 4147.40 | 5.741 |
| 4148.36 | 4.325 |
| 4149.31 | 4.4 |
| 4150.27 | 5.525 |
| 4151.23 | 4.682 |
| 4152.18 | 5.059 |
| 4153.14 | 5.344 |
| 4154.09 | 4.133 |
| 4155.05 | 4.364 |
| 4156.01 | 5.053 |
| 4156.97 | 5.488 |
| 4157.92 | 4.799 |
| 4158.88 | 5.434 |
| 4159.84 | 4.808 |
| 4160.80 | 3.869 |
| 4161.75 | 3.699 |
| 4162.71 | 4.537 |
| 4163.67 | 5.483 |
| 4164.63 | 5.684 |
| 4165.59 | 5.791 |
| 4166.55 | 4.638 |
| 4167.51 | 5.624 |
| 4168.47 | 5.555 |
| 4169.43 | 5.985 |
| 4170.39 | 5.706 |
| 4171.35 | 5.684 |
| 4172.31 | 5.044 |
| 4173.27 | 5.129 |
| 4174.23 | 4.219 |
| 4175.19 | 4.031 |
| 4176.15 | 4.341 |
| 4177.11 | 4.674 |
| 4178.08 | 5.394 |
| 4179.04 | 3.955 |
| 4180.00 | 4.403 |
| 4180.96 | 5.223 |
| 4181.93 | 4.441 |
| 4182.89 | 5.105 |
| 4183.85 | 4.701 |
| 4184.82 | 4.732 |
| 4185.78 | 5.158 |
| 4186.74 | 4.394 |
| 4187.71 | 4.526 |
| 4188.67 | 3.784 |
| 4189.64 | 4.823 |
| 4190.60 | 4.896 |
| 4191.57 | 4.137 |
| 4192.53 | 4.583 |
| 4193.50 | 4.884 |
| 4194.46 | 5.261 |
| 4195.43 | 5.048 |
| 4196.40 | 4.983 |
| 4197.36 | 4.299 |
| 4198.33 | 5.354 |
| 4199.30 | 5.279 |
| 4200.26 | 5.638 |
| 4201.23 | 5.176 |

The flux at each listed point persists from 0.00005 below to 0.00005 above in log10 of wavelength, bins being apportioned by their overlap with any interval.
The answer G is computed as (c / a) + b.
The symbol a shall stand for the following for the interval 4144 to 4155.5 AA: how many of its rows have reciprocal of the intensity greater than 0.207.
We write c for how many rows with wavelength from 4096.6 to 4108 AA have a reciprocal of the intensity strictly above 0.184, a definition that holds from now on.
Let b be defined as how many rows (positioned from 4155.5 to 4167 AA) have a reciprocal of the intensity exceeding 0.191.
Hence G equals 8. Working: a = 6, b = 7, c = 8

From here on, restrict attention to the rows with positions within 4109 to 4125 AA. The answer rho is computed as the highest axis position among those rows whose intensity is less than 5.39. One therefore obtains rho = 4124.55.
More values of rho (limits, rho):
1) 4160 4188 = 4187.71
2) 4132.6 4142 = 4140.73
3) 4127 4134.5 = 4133.10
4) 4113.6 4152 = 4151.23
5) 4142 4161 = 4160.80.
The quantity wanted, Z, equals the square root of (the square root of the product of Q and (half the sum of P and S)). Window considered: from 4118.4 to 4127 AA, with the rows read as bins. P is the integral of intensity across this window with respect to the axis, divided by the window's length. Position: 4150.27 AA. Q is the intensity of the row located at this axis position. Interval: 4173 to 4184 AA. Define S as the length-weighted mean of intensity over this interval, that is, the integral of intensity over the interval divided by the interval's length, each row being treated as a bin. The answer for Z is 2.29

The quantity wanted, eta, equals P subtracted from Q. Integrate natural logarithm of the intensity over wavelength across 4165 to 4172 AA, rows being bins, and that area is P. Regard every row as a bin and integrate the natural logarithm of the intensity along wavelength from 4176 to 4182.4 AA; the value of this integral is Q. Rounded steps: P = 12.0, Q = 9.8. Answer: -2.2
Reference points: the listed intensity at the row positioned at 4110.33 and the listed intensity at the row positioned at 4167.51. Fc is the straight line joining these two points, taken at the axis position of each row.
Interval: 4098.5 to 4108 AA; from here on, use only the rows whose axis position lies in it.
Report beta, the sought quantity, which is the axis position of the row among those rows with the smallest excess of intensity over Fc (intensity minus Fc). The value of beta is 4106.54 AA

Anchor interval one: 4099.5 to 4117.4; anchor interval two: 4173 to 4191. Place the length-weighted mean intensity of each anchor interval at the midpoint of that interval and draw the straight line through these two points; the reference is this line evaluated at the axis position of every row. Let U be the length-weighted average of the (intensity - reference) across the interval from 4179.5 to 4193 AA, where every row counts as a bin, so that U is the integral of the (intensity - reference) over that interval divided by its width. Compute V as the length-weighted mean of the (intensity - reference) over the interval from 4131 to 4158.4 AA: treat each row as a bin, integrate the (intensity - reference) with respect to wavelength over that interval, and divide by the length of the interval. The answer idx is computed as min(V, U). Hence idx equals 0.01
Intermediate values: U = 0.06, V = 0.01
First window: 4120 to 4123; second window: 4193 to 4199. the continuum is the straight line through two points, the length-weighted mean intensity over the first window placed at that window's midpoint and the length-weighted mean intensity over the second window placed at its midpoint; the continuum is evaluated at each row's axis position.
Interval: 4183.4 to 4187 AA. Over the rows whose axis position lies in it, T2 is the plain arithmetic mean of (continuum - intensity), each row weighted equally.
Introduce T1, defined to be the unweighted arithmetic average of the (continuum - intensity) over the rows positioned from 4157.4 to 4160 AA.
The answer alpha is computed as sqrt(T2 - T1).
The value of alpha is 0.3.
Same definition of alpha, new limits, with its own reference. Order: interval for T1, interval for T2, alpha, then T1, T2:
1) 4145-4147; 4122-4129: 0.4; -0.20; -0.07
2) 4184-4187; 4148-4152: 0.5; 0.27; 0.50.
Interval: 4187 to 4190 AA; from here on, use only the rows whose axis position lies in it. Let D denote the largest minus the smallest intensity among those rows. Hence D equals 1.04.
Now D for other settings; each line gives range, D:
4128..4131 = 0.93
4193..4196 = 0.38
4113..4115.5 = 0.22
